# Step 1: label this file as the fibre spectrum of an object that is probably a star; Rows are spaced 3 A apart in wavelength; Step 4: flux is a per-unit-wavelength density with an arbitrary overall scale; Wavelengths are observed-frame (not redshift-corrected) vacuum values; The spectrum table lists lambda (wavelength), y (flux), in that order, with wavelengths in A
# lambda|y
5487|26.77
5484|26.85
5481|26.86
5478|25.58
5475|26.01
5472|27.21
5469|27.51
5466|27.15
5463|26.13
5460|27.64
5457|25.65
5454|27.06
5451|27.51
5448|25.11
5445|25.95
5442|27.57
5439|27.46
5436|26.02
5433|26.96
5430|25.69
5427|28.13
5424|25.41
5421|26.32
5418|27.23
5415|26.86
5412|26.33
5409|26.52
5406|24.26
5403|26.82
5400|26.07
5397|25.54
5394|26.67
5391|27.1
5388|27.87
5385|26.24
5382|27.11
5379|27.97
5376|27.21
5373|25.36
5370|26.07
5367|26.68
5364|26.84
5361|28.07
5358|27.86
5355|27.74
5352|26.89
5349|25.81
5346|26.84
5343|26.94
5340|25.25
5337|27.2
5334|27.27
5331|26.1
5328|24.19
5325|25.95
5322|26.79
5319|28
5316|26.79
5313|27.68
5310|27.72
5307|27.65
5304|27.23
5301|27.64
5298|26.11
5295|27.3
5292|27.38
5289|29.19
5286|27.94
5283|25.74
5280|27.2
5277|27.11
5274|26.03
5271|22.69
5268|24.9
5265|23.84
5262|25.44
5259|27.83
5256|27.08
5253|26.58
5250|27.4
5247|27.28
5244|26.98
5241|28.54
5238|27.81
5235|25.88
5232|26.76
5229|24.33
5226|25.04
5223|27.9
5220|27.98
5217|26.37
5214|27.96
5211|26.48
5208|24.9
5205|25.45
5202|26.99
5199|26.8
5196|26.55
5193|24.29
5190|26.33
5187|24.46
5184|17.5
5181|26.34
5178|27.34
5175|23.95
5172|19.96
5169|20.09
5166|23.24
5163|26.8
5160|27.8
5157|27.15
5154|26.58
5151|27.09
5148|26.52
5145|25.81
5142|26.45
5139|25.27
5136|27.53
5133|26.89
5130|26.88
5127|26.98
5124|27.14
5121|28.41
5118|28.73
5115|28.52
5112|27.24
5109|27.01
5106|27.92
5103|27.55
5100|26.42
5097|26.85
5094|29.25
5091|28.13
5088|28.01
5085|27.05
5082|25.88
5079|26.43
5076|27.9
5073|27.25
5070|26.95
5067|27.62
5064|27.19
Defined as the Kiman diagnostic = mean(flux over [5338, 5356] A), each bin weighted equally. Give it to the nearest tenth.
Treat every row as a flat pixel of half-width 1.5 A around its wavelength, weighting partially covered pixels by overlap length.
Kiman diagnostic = 26.6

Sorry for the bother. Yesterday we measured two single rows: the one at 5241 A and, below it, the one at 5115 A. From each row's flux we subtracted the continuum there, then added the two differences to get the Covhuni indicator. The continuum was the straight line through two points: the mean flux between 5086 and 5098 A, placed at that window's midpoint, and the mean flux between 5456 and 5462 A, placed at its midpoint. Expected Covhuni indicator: 1.6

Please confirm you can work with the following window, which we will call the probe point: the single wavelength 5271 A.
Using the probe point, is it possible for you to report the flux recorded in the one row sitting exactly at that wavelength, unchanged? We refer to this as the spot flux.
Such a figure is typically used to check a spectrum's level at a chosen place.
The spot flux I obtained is 22.69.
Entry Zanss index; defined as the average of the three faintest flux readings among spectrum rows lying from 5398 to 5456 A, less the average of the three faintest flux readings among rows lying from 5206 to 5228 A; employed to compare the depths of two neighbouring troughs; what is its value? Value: -0.5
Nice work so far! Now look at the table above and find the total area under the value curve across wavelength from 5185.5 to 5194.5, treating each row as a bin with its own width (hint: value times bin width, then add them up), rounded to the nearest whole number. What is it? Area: 225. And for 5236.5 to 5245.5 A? 250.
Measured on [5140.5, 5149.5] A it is 236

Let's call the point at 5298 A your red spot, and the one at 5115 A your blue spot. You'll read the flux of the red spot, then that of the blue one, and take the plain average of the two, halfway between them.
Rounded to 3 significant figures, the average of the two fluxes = 27.3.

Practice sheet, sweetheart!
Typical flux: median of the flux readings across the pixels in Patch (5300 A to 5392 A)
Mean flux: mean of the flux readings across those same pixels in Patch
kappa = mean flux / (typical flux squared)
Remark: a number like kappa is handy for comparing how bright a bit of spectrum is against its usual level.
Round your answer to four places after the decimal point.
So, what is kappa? 0.0366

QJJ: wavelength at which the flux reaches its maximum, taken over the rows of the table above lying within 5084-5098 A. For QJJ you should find 5094 A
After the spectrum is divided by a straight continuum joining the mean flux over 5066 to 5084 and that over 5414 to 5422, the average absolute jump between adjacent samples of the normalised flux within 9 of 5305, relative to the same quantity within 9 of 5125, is 1.34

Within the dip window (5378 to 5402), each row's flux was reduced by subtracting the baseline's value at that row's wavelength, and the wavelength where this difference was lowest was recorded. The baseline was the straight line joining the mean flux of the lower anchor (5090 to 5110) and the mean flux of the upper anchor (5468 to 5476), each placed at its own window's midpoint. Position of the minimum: 5397 A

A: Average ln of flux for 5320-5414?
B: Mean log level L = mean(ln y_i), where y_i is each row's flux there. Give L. 3.28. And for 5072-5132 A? 3.31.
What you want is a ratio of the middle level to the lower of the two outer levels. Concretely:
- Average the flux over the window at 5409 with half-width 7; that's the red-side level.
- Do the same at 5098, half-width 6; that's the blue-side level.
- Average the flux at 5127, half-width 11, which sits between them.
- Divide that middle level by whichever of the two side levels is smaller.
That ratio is 1.05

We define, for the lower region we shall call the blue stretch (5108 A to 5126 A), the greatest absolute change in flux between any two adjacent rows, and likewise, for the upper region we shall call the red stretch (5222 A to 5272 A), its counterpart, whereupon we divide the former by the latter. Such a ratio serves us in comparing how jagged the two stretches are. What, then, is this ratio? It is 0.4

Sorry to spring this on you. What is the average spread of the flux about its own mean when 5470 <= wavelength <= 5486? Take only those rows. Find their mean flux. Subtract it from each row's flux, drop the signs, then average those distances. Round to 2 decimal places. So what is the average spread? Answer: 0.57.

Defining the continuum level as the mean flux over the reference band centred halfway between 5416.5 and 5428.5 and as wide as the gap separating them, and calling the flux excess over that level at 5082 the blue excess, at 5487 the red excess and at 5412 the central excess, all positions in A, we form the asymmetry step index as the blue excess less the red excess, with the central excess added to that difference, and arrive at -1.3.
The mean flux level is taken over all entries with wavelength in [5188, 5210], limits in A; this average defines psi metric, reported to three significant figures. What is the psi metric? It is 25.9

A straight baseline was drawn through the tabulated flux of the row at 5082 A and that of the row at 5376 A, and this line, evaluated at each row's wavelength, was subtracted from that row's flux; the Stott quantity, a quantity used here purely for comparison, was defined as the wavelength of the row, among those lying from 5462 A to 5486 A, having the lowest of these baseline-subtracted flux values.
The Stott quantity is 5478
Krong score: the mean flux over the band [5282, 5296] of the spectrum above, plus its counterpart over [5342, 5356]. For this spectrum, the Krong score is 54.4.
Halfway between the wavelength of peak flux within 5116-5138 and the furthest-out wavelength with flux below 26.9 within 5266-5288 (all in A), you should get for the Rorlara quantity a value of 5200.5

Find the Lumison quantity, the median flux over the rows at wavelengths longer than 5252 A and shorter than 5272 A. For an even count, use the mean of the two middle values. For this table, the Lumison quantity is 25.4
